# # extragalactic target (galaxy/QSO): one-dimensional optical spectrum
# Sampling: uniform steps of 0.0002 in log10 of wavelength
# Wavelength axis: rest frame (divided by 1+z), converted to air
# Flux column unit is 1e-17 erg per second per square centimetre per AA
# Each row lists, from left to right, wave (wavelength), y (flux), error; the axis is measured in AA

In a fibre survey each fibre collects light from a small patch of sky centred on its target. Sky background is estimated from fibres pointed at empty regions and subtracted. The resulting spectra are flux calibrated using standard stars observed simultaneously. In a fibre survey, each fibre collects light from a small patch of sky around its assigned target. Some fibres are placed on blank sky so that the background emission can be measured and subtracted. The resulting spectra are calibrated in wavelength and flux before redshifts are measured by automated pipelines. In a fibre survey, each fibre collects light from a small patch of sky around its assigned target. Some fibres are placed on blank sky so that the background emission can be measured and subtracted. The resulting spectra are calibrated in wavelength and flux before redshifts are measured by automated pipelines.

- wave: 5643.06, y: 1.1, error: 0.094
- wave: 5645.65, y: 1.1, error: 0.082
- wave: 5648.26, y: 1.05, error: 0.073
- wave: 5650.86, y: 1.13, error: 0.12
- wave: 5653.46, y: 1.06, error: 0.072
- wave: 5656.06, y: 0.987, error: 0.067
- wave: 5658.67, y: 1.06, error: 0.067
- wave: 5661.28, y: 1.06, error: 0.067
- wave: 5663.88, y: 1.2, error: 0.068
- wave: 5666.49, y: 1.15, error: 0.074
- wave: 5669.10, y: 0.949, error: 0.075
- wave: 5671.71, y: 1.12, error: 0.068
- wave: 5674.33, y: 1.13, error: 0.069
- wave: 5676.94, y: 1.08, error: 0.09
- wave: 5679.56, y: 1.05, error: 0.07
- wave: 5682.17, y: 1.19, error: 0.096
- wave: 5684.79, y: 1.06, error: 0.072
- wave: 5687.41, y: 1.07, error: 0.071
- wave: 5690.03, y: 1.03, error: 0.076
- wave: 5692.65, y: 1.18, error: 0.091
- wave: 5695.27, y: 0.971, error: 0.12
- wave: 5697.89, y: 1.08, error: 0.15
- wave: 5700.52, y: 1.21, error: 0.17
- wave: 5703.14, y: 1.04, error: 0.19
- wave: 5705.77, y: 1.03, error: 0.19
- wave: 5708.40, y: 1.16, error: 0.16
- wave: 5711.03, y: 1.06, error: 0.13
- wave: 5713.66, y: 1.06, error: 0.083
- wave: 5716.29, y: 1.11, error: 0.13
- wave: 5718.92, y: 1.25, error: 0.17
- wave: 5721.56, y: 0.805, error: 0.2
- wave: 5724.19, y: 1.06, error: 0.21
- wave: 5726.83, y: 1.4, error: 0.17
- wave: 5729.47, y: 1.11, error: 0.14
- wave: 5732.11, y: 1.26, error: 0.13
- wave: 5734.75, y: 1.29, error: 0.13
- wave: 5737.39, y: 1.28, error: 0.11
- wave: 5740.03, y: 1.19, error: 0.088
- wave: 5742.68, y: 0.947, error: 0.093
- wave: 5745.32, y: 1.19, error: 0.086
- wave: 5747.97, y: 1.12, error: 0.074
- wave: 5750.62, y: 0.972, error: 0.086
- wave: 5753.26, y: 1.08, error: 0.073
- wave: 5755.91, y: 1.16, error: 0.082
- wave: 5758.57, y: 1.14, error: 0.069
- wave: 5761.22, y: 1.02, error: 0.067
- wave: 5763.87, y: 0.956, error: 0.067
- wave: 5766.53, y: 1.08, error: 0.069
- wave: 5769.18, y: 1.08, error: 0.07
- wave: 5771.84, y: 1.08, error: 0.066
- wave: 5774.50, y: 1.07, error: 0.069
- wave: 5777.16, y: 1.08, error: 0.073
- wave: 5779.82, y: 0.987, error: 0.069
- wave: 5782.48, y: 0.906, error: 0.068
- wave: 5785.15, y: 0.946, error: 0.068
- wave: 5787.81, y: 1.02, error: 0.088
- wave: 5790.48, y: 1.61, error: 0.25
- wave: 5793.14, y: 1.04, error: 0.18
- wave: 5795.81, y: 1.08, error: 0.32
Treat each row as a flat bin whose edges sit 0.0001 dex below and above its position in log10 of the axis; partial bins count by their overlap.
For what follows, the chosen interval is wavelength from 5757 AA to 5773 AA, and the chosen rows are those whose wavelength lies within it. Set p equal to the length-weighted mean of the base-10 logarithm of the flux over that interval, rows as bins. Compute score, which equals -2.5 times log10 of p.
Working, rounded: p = 0.025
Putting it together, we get 4.01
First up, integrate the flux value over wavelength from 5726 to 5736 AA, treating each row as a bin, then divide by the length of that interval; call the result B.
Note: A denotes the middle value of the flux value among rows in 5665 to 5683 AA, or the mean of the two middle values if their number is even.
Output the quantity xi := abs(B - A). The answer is 0.138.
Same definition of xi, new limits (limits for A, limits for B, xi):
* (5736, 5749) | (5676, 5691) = 0.109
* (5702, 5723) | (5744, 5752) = 0.035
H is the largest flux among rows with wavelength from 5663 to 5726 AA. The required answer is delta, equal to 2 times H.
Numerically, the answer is 2.50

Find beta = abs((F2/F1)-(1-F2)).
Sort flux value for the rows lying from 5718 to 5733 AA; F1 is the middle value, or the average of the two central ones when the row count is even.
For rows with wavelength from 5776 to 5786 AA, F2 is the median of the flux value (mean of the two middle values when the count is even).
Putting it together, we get 0.79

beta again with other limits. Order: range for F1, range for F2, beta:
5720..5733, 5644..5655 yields 1.05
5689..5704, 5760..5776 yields 1.09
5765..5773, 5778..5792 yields 0.90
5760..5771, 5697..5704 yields 1.11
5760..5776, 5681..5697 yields 1.06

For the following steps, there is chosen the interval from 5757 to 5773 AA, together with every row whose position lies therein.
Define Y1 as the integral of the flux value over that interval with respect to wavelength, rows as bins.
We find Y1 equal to 17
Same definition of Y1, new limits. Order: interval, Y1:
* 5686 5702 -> 17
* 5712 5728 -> 18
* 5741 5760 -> 21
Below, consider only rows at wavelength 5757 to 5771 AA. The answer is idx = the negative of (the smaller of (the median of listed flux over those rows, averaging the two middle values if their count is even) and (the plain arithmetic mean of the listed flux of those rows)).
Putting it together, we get -1.06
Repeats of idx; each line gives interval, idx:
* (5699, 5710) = -1.10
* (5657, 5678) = -1.09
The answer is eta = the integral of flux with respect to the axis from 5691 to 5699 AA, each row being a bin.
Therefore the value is 9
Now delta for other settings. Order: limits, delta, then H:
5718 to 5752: 2.80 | 1.4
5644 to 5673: 2.40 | 1.2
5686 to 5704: 2.42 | 1.21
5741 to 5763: 2.38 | 1.19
